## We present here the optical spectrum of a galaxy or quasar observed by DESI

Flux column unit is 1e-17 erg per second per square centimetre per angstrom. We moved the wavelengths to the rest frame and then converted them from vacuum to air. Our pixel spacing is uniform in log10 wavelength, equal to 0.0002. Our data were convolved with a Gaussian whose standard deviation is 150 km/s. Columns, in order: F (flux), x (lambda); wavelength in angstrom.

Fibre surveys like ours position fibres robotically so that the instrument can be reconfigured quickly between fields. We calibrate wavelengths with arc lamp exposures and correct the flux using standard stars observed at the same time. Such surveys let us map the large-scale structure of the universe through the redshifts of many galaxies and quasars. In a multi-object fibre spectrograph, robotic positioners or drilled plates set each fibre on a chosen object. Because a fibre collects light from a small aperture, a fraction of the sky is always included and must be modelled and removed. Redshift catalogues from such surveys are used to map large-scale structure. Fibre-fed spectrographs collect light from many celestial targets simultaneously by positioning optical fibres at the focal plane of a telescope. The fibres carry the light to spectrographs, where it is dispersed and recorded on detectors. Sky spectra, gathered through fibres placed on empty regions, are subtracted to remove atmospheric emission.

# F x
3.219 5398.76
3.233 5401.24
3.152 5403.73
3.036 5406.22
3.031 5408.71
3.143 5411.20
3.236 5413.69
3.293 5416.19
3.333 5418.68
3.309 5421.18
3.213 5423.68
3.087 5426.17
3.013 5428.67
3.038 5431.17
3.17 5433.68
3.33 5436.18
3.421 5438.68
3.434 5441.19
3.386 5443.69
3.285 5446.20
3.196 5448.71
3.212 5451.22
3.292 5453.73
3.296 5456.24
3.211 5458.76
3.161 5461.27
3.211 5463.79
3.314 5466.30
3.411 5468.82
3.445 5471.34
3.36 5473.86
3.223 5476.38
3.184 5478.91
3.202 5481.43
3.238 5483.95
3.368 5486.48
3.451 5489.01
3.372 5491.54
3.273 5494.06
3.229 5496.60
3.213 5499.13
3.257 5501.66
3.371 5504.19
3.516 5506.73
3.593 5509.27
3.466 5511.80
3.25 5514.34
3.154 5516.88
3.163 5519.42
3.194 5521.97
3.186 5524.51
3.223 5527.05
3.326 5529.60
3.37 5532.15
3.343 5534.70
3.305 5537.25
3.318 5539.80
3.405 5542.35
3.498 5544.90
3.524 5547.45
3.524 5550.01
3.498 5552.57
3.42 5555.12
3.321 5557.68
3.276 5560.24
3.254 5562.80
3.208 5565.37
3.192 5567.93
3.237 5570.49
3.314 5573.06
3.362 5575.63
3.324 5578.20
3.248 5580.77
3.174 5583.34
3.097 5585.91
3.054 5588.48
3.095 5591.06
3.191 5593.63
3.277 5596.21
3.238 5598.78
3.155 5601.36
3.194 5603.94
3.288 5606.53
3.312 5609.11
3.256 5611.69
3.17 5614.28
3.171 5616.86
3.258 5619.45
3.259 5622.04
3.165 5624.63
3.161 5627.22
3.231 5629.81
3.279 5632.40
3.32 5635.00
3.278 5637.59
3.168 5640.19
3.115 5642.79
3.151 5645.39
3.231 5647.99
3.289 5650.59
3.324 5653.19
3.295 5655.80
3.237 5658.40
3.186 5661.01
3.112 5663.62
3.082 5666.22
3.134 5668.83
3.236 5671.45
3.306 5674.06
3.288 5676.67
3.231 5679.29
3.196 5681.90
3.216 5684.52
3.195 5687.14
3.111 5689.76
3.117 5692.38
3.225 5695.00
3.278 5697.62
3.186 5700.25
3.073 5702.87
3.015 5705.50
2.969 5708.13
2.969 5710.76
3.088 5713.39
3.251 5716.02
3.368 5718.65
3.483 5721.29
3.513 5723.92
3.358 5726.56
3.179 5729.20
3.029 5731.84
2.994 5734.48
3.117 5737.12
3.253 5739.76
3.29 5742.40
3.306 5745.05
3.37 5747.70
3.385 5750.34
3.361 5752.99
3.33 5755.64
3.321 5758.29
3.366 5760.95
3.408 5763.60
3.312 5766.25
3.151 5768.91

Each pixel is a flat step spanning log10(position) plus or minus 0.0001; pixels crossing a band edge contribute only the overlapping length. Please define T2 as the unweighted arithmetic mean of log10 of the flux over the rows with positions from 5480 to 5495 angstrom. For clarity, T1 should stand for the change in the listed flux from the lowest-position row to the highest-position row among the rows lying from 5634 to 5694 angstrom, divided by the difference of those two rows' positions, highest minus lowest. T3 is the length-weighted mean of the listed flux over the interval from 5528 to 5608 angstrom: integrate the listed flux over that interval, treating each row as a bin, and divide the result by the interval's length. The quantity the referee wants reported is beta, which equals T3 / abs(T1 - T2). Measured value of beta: 6.28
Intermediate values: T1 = -0.004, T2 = 0.521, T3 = 3.29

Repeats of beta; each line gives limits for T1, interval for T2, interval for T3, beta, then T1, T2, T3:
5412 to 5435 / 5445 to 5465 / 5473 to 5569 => 6.48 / -0.003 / 0.510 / 3.32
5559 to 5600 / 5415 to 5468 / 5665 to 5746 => 6.24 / -0.001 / 0.511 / 3.19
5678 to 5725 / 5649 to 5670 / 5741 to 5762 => 6.68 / 0.006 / 0.506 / 3.34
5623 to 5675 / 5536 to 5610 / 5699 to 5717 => 5.99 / 0.003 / 0.516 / 3.08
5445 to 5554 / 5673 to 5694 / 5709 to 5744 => 6.39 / 0.002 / 0.506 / 3.22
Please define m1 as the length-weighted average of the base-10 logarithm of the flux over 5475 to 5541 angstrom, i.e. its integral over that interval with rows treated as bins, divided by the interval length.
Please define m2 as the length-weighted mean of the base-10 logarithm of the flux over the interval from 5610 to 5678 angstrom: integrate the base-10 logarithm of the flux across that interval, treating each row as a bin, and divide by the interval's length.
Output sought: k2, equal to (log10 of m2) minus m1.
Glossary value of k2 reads -0.813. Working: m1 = 0.518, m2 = 0.508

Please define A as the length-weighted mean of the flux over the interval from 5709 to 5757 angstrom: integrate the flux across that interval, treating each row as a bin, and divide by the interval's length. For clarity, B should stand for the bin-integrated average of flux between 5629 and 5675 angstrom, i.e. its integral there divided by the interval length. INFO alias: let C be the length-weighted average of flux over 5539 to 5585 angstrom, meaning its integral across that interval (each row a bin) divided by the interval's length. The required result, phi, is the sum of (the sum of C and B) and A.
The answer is 9.81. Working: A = 3.26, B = 3.22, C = 3.34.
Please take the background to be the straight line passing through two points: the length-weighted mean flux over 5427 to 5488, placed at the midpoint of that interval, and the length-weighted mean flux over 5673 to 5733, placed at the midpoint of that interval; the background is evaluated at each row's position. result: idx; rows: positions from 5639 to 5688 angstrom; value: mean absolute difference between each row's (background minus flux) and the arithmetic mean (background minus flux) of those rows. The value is 0.06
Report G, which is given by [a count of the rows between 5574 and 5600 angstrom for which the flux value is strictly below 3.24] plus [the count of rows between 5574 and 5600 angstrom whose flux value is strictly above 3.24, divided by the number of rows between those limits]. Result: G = 6.4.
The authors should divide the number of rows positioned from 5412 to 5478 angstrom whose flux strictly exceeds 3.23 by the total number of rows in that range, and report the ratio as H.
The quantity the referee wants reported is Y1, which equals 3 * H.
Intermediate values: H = 0.58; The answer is 1.73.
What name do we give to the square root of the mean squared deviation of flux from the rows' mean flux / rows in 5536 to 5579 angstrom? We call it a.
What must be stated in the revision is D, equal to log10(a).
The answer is -0.97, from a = 0.11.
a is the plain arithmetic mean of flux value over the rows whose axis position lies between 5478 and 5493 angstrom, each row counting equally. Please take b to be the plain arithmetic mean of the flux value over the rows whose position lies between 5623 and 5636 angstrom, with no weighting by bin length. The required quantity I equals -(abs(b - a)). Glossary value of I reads -0.07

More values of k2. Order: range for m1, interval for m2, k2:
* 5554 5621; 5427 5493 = -0.798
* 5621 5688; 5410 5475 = -0.797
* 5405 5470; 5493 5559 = -0.790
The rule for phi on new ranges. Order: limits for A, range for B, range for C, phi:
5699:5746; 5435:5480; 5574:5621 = 9.70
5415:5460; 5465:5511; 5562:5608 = 9.80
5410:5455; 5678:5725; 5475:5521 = 9.74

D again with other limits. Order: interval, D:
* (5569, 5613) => -1.07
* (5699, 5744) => -0.77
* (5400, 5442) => -0.88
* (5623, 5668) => -1.13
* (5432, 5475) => -1.03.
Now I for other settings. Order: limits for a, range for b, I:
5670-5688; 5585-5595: -0.13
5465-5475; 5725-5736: -0.24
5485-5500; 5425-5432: -0.27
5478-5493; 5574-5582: -0.01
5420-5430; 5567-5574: -0.09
